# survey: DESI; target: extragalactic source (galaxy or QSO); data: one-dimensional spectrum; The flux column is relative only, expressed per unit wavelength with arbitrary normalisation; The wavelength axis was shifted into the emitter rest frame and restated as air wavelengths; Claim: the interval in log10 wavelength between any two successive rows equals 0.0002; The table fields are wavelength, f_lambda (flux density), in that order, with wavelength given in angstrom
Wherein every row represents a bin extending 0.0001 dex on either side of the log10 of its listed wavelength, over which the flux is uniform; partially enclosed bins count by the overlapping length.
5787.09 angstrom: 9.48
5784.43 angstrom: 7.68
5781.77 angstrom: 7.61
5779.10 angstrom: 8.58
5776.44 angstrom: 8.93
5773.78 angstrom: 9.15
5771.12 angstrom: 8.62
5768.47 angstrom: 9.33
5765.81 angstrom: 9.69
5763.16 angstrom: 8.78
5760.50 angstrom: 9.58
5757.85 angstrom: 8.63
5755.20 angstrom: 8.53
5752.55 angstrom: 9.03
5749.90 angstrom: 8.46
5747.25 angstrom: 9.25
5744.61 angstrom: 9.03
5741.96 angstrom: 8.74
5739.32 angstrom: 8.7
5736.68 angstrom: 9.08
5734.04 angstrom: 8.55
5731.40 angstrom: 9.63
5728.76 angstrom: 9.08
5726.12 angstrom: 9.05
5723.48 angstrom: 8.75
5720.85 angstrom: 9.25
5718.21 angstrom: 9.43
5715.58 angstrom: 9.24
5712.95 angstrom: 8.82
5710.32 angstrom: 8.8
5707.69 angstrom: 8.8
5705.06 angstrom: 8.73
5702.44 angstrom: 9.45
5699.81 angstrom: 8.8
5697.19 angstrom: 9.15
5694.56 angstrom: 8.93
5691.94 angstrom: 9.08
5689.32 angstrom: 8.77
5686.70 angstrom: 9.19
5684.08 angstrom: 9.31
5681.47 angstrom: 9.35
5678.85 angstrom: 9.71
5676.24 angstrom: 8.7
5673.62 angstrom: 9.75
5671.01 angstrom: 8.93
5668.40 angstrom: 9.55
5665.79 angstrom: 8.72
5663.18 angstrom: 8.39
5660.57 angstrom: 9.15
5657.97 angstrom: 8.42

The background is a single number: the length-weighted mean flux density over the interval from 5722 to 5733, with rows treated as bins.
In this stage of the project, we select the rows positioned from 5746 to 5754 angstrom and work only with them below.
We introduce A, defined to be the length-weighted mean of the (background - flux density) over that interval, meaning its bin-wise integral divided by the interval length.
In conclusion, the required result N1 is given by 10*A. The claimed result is 2.1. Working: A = 0.21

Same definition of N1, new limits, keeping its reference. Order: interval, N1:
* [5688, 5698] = 1.4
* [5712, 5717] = 0.6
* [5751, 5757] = 3.6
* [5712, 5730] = 0.2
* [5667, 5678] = -1.3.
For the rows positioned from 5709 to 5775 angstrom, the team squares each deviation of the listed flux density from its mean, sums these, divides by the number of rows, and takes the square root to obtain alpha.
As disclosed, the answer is 0.35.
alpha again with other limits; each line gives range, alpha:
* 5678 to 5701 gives 0.28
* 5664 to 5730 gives 0.31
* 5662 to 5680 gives 0.51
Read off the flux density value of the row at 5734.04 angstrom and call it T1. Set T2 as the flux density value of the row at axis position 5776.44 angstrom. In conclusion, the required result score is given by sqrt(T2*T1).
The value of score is 8.7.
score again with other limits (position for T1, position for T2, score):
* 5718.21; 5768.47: 9.4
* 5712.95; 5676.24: 8.8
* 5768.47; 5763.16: 9.1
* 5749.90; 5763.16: 8.6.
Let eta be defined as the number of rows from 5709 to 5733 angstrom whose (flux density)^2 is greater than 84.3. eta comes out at 4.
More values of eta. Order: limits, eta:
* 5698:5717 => 2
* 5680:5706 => 4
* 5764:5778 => 2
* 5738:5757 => 1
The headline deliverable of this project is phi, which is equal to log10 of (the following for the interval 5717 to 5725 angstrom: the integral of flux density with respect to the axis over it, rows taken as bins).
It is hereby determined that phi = 1.86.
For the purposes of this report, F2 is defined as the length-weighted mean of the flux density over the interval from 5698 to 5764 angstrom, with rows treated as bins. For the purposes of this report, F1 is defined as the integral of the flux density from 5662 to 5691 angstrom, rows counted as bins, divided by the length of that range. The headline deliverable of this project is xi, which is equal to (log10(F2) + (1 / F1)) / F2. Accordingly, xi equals 0.118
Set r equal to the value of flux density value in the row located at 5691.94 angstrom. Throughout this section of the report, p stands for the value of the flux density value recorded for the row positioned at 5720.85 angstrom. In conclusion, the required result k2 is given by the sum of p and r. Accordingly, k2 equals 18.3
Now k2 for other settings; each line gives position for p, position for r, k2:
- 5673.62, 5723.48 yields 18.5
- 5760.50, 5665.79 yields 18.3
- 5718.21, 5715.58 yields 18.7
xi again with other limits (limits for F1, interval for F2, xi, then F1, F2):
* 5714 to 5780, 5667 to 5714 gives 0.118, 9.01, 9.10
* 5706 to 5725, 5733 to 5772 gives 0.119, 9.01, 8.94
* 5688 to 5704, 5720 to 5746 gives 0.118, 9.03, 8.98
